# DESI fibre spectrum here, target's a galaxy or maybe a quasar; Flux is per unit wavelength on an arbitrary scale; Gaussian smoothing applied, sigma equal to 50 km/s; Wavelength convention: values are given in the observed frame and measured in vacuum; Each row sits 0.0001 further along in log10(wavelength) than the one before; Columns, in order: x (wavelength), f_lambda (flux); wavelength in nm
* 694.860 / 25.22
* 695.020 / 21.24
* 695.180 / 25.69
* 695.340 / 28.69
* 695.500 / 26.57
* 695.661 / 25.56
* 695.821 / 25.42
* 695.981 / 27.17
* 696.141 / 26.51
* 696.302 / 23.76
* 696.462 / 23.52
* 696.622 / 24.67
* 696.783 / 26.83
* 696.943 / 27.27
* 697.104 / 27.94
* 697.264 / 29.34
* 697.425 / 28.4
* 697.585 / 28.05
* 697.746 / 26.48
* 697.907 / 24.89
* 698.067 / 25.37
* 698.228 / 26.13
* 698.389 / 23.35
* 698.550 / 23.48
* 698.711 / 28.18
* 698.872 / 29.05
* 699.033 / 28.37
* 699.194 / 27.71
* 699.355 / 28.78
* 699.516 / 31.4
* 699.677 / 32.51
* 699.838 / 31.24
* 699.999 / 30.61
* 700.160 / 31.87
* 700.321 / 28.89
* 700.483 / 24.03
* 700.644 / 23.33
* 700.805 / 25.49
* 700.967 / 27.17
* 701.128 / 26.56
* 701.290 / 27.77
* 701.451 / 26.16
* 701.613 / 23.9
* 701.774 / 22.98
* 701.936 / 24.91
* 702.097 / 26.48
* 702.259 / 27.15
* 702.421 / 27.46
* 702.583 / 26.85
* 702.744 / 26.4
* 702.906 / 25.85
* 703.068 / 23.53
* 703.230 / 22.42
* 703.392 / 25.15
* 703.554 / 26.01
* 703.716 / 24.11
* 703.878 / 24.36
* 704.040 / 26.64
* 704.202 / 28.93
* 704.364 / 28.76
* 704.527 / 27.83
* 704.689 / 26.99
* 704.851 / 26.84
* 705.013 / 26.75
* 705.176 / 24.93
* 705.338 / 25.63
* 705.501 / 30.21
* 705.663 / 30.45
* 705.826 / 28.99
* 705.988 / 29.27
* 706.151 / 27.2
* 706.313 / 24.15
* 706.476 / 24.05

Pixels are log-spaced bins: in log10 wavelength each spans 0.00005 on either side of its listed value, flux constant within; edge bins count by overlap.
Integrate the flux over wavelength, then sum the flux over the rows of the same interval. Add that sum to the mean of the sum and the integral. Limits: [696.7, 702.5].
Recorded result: 1548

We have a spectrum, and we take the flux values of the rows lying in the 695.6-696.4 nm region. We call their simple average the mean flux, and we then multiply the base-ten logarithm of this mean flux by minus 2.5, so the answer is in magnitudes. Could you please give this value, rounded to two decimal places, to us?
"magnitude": -3.52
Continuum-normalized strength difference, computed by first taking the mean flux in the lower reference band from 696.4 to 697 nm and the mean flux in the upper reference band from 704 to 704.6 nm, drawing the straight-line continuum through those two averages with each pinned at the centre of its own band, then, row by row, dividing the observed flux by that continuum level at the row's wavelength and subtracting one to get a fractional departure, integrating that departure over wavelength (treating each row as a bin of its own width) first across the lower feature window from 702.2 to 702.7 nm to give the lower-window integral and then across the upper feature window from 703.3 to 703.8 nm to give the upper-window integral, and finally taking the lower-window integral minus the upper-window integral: 0.04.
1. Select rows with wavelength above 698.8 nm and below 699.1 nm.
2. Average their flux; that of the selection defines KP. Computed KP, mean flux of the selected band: 29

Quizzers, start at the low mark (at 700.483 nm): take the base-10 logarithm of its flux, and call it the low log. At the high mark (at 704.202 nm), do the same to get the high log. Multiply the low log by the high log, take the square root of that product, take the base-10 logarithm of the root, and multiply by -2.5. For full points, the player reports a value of -0.381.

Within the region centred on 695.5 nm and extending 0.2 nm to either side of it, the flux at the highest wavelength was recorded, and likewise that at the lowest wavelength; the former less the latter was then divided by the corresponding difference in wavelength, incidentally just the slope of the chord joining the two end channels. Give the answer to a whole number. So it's -10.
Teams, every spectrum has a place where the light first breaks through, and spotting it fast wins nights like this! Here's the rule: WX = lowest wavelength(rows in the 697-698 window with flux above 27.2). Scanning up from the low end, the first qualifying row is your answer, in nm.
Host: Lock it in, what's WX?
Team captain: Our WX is 697.104 nm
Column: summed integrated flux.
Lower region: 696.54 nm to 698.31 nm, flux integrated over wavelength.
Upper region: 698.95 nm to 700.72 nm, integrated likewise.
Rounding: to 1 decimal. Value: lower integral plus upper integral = 98.8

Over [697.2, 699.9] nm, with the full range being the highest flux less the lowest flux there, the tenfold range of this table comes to 92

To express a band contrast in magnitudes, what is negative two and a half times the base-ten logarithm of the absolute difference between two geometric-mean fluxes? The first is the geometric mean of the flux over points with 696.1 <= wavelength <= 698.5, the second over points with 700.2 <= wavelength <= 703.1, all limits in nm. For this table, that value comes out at 1.2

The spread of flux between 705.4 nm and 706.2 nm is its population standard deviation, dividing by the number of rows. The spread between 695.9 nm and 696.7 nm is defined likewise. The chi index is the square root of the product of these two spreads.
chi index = 1.30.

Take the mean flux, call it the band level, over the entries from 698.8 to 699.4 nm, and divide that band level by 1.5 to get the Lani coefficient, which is 19.0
